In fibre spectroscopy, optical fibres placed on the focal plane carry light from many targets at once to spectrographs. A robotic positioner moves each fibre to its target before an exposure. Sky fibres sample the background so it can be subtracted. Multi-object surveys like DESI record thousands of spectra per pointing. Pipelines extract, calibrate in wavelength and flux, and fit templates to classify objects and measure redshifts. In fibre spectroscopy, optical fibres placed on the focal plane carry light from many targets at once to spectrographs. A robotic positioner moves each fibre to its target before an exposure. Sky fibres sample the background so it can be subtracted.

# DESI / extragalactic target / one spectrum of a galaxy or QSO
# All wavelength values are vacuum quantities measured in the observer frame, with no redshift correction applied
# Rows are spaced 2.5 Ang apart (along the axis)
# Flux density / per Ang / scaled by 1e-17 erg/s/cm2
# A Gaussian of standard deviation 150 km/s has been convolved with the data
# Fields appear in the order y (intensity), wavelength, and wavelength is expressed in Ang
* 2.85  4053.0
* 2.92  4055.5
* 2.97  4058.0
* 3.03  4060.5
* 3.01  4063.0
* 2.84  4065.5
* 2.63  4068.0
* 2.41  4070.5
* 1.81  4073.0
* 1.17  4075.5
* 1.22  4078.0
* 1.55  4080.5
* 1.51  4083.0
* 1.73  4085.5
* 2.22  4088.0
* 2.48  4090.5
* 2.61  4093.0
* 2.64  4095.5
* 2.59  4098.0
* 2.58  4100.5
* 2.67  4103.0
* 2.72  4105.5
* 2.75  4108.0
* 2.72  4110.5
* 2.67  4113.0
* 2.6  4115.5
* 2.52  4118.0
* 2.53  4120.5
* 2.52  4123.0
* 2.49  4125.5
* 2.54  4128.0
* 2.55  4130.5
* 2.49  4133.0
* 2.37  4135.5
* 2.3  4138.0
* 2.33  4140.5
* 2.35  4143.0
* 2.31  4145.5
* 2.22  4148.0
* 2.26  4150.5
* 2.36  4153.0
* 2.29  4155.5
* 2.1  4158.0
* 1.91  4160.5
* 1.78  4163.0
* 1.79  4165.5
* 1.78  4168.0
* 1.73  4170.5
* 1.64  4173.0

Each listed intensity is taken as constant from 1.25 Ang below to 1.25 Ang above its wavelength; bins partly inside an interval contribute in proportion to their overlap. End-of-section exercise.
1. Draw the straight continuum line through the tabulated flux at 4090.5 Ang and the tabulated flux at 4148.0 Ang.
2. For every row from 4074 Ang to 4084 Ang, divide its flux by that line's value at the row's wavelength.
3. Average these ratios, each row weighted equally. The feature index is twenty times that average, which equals 10.8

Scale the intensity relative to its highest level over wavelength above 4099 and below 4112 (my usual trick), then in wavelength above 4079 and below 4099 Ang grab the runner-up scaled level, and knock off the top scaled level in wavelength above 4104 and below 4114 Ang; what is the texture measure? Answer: -0.051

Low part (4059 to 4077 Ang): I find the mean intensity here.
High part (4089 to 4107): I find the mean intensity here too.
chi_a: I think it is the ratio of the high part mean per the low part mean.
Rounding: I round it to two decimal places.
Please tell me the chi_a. 1.08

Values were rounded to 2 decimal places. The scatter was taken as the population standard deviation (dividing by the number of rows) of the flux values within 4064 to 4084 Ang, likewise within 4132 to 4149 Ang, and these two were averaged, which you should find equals 0.34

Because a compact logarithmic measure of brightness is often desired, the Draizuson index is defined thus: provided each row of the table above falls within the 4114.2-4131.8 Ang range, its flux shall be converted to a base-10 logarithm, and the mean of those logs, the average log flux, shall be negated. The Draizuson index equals -0.40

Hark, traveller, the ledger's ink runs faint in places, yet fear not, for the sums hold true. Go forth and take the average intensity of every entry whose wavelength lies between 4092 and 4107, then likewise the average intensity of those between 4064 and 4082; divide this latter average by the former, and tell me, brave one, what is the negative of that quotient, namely -0.74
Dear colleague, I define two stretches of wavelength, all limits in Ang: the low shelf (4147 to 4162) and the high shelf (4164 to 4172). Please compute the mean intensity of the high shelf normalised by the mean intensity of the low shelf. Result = 0.81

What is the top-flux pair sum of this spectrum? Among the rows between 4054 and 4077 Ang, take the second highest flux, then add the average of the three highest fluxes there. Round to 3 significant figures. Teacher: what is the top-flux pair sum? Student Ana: 6.01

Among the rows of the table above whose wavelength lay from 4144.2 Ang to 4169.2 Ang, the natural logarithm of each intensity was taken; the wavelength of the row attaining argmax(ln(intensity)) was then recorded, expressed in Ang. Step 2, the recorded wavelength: 4153.0 Ang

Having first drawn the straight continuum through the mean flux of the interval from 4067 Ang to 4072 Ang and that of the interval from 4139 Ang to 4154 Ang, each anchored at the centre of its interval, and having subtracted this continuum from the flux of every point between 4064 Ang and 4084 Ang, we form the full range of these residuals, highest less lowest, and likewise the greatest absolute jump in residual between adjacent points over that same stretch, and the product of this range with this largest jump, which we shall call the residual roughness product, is 1.04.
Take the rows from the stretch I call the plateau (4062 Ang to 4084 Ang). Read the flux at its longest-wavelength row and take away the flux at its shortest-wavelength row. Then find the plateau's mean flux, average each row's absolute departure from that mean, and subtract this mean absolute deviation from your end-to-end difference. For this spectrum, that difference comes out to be -2.13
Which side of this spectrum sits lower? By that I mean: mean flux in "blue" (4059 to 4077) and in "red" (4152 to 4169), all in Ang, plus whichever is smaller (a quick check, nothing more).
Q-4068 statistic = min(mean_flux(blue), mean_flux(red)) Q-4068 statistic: 2.00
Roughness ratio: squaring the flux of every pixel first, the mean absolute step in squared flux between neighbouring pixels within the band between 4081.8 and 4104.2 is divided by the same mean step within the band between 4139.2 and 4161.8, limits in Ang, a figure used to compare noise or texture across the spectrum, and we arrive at 1.7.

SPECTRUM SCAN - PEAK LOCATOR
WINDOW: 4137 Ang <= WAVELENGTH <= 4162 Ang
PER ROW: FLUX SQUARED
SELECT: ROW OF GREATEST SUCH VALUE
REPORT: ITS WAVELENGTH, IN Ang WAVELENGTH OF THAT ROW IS 4153.0 Ang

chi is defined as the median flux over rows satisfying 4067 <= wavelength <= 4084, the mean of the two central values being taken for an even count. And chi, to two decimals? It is 1.55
